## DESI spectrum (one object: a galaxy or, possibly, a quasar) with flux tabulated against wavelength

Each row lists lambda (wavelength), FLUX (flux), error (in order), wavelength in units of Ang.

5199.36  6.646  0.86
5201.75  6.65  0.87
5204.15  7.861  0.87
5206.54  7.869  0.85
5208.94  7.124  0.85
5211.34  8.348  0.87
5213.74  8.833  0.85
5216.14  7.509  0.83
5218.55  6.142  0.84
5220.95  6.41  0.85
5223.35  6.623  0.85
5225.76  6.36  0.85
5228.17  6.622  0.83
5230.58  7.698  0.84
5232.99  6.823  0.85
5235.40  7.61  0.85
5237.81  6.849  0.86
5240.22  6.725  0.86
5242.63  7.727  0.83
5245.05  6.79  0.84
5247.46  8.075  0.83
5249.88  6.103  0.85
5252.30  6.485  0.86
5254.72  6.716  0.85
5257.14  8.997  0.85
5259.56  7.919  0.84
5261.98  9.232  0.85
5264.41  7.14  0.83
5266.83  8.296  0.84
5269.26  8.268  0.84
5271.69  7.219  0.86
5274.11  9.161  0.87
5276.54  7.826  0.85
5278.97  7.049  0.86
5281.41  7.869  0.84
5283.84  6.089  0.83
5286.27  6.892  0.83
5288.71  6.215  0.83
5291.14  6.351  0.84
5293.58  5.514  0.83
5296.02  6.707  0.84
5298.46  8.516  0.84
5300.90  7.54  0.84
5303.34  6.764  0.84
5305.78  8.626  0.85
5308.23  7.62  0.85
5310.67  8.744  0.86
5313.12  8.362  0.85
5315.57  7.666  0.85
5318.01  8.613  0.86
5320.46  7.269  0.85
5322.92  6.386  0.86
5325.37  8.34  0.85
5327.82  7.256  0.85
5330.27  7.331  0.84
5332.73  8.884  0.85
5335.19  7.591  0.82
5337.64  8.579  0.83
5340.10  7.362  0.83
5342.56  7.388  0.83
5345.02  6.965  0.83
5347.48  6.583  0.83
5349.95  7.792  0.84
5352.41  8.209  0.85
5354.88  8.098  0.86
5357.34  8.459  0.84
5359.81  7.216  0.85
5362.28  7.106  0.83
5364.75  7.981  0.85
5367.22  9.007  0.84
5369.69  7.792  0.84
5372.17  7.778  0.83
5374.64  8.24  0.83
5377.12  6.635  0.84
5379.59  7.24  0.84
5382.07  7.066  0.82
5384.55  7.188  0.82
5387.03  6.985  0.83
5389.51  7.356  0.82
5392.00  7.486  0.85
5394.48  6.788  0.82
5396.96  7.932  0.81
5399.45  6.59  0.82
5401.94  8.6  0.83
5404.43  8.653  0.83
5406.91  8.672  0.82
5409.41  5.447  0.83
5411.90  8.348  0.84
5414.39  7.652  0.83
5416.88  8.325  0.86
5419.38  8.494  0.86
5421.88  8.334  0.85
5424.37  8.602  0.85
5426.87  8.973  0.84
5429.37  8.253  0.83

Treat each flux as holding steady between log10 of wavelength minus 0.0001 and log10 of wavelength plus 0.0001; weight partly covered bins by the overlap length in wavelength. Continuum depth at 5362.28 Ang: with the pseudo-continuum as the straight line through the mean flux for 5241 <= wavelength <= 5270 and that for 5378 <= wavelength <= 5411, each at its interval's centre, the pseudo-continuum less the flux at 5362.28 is 0.34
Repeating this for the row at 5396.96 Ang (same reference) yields -0.55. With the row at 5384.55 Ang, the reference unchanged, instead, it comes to 0.22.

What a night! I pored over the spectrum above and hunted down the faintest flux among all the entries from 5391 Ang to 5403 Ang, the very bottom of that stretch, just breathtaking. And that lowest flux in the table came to 6.59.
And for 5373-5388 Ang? 6.635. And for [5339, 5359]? 6.583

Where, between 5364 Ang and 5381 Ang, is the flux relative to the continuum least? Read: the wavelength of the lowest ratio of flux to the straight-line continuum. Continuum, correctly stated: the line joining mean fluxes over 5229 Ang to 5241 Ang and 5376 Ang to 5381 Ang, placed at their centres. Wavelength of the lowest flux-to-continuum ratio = 5377.12 Ang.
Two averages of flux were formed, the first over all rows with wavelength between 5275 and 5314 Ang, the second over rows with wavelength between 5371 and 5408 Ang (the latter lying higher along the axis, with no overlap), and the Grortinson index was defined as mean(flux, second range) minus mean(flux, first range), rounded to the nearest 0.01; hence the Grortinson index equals 0.25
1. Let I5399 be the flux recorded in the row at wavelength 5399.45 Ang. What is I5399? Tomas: 6.59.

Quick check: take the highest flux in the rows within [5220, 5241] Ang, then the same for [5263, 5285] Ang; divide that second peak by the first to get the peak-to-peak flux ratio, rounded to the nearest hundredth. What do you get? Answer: 1.19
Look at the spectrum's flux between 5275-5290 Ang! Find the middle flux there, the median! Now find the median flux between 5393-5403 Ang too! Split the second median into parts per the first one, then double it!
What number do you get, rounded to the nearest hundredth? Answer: 2.11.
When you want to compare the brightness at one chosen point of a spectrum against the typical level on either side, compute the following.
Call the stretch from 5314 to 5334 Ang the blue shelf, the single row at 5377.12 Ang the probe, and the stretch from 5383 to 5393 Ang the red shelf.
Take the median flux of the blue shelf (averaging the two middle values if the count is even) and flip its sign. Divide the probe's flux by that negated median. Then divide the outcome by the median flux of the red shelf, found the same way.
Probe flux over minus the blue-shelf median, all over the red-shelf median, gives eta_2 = -0.122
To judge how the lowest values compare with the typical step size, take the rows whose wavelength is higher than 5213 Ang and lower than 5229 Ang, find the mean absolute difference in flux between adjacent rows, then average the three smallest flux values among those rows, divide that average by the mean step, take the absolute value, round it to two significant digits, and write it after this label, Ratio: 10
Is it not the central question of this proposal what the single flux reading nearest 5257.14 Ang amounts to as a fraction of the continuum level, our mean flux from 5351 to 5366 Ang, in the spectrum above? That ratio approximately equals 1.15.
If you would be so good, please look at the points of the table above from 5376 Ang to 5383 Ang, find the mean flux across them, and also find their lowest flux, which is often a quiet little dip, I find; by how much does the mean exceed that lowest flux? 0.35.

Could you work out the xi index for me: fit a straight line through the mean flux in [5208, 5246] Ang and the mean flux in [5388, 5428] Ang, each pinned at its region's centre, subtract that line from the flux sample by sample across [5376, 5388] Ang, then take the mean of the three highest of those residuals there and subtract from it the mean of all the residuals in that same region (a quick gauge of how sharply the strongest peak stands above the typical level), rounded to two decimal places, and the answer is 0.14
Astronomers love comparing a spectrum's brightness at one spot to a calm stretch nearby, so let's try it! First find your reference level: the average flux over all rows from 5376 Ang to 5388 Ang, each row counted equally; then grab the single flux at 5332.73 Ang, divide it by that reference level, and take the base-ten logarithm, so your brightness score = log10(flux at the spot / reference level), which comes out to 0.10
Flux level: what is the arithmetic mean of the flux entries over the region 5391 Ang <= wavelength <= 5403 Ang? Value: 7.5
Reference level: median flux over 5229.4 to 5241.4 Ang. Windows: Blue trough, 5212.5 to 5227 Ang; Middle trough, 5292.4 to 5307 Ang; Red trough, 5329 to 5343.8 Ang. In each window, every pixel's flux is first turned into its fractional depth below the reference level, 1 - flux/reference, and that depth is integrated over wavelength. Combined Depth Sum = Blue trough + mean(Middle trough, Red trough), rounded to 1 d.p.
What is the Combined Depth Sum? -1.8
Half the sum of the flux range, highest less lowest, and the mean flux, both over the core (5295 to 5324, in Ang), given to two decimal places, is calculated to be 5.05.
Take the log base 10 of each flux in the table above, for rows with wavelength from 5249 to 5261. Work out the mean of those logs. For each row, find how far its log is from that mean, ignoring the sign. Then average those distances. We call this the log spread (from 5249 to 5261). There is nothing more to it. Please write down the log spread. 0.057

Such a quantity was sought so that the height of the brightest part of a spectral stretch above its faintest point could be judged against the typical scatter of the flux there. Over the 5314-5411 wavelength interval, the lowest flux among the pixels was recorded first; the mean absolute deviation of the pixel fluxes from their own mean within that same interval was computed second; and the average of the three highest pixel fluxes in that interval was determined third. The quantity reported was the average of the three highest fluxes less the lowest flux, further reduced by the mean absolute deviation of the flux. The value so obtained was 2.77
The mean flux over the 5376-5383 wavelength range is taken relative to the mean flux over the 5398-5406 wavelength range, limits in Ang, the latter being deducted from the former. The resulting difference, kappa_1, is -1.0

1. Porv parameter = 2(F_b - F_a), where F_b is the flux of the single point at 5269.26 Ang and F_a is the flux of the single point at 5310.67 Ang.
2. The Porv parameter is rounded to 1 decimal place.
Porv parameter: -1.0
